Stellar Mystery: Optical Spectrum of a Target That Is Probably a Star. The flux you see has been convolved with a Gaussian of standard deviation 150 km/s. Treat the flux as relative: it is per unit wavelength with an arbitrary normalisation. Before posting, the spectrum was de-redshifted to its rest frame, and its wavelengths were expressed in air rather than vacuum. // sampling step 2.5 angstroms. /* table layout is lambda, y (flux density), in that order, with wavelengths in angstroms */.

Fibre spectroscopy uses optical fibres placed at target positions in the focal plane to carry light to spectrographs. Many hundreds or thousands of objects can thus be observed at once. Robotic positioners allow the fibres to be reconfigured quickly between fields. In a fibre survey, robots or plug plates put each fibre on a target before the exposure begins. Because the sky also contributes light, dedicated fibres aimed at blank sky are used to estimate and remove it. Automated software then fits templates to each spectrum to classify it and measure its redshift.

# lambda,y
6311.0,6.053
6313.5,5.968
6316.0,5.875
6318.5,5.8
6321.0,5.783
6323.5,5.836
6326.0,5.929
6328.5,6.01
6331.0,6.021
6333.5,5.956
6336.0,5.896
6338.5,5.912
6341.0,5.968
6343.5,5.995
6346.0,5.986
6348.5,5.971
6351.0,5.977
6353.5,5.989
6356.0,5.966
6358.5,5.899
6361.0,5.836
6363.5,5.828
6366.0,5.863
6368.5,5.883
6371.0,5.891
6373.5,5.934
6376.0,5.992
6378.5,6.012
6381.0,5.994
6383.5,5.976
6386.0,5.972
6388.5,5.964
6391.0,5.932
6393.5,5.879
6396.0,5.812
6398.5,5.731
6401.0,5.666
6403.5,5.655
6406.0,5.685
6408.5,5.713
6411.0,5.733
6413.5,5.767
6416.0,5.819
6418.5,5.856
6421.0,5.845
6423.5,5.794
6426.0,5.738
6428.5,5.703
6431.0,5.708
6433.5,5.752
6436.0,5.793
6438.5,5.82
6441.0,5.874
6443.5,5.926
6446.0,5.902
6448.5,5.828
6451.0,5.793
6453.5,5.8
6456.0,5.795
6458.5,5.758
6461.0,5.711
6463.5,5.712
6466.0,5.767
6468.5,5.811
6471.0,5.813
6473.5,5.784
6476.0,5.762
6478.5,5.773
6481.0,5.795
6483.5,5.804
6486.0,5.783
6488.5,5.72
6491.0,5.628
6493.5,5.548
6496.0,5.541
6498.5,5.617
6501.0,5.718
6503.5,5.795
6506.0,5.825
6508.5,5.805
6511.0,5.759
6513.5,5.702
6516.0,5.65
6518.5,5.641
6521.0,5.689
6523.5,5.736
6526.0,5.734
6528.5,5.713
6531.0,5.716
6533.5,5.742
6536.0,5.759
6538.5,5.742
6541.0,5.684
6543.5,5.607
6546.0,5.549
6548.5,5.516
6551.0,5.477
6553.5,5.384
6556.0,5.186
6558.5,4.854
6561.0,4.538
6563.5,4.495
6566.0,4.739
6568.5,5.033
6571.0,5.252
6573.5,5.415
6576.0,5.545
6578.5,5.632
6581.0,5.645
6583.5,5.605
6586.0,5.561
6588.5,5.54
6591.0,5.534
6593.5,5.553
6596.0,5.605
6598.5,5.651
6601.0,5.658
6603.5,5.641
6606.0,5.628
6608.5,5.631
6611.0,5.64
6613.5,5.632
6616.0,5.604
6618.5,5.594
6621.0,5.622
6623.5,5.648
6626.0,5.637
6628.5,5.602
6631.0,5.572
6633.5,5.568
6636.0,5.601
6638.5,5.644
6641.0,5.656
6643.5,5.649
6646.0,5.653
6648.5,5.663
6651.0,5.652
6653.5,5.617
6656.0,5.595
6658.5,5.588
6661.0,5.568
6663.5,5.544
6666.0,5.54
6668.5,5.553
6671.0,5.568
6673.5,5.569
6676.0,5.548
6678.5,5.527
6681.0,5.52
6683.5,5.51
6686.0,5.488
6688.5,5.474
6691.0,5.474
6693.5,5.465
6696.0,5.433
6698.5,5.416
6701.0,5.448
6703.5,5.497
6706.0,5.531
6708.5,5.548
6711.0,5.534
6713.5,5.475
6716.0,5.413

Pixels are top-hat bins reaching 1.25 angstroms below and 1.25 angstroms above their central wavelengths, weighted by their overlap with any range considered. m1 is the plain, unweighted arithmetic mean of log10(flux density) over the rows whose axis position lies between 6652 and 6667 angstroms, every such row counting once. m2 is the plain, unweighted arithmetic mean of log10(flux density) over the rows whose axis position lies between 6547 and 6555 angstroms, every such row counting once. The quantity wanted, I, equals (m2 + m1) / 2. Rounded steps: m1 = 0.746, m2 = 0.737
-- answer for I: 0.742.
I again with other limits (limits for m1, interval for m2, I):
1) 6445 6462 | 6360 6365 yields 0.765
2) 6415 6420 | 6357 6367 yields 0.767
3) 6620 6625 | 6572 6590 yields 0.748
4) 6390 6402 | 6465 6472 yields 0.763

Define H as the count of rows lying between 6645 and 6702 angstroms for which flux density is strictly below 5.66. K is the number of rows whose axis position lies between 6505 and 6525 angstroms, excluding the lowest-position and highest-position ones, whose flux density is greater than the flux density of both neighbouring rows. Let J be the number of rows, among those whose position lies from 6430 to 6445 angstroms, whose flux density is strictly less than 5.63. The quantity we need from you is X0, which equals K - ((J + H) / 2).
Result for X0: -11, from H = 22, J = 0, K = 0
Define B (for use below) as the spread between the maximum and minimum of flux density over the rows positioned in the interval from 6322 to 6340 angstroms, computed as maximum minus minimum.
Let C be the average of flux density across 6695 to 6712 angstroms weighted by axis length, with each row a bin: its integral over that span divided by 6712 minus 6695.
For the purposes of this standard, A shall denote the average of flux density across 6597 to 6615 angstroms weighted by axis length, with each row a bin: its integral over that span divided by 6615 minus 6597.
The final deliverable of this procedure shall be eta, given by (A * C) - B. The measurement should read 30.8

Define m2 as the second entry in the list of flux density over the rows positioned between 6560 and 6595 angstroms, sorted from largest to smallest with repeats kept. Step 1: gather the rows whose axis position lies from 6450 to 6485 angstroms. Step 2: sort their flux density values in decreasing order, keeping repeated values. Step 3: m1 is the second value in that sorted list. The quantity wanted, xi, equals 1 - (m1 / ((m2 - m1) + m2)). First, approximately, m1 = 5.811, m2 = 5.632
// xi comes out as -0.07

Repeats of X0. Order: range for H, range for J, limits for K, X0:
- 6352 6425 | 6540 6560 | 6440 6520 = 1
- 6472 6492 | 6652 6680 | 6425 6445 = -6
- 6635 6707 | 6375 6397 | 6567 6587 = -13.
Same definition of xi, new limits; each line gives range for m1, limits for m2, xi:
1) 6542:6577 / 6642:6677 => 0.04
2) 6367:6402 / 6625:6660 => -0.13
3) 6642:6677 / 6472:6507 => 0.05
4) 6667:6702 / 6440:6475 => 0.11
